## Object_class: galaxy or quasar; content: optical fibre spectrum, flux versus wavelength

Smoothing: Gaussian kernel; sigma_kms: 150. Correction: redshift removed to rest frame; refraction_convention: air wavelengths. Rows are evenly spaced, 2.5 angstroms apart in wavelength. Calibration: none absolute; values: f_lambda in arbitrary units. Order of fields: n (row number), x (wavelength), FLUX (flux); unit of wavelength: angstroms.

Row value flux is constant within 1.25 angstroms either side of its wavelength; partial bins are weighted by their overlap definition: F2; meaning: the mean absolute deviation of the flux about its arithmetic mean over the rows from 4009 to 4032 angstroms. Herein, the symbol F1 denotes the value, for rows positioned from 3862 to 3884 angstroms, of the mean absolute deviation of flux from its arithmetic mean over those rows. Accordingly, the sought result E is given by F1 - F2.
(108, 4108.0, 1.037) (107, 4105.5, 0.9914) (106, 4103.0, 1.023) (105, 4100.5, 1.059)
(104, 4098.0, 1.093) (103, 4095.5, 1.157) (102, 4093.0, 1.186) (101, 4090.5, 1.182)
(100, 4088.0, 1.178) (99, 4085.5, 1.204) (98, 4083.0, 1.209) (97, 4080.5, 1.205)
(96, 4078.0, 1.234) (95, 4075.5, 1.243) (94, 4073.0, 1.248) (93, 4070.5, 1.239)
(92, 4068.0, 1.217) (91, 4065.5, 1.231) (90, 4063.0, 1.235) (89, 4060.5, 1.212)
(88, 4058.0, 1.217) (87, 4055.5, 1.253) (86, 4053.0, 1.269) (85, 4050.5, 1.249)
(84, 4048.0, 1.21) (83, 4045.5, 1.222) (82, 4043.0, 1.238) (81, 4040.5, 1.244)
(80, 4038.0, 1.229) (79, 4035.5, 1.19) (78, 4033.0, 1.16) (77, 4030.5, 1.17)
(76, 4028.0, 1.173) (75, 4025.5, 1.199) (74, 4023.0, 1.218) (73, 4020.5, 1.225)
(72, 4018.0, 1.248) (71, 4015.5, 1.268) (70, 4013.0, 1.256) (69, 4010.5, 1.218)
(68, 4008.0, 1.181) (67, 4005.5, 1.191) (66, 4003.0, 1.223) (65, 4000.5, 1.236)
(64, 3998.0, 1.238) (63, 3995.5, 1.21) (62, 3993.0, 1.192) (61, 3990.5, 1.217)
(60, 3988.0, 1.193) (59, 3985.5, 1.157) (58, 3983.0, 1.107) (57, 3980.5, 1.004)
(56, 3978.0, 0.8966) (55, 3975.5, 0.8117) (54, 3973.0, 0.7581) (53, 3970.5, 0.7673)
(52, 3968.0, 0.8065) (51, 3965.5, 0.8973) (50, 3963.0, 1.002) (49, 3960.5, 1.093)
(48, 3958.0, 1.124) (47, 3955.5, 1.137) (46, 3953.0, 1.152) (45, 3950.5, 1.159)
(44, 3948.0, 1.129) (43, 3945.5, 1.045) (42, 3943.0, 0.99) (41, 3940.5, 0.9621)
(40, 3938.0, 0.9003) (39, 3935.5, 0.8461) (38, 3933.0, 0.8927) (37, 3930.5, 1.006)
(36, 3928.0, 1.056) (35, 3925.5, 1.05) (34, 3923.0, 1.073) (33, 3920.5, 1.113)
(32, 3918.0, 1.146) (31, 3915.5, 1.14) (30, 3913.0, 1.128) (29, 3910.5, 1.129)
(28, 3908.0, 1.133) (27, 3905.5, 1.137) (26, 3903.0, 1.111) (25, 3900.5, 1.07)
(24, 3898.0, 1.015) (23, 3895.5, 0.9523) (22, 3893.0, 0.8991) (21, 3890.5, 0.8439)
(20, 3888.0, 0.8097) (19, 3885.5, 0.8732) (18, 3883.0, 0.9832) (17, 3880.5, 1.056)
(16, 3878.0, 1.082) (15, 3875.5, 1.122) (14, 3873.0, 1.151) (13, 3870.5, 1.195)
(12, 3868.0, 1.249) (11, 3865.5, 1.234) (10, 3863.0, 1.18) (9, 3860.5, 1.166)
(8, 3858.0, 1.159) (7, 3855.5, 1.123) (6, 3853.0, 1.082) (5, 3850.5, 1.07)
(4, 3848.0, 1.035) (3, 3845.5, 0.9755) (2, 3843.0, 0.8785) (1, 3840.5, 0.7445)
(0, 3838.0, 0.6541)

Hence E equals 0.04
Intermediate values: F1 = 0.070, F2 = 0.03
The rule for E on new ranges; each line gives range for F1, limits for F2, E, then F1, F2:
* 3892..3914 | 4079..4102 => 0.03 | 0.072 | 0.04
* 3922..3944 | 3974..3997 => -0.06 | 0.067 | 0.12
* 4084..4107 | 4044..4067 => 0.05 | 0.069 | 0.02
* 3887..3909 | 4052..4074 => 0.09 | 0.107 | 0.01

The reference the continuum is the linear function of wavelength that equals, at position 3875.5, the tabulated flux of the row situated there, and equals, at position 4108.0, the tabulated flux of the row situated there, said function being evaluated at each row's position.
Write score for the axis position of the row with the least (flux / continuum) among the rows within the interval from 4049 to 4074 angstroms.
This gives 4060.5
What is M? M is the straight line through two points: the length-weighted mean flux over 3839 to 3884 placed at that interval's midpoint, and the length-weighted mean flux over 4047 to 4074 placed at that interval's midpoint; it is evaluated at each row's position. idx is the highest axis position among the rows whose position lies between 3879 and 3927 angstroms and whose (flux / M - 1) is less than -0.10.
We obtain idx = 3895.5 angstroms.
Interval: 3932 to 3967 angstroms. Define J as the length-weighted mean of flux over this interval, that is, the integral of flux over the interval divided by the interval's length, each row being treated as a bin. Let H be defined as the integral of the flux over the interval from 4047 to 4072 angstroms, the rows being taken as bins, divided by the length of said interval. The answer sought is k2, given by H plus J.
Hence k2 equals 2.26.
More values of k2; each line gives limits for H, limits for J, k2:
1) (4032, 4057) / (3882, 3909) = 2.21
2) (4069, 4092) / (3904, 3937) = 2.28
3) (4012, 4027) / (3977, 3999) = 2.37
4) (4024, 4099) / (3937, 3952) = 2.25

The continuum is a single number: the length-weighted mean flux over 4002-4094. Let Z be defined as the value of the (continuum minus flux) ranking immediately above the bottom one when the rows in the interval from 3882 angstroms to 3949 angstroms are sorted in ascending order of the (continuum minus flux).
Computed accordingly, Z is 0.08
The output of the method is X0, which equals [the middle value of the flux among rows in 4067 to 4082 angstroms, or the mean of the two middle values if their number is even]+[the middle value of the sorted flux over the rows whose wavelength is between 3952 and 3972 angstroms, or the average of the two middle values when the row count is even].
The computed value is 2.28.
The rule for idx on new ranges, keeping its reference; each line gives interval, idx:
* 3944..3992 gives 3980.5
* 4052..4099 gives 4098.0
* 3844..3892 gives 3890.5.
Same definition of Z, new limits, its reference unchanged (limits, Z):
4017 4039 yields -0.01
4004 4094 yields -0.05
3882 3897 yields 0.27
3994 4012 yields -0.02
